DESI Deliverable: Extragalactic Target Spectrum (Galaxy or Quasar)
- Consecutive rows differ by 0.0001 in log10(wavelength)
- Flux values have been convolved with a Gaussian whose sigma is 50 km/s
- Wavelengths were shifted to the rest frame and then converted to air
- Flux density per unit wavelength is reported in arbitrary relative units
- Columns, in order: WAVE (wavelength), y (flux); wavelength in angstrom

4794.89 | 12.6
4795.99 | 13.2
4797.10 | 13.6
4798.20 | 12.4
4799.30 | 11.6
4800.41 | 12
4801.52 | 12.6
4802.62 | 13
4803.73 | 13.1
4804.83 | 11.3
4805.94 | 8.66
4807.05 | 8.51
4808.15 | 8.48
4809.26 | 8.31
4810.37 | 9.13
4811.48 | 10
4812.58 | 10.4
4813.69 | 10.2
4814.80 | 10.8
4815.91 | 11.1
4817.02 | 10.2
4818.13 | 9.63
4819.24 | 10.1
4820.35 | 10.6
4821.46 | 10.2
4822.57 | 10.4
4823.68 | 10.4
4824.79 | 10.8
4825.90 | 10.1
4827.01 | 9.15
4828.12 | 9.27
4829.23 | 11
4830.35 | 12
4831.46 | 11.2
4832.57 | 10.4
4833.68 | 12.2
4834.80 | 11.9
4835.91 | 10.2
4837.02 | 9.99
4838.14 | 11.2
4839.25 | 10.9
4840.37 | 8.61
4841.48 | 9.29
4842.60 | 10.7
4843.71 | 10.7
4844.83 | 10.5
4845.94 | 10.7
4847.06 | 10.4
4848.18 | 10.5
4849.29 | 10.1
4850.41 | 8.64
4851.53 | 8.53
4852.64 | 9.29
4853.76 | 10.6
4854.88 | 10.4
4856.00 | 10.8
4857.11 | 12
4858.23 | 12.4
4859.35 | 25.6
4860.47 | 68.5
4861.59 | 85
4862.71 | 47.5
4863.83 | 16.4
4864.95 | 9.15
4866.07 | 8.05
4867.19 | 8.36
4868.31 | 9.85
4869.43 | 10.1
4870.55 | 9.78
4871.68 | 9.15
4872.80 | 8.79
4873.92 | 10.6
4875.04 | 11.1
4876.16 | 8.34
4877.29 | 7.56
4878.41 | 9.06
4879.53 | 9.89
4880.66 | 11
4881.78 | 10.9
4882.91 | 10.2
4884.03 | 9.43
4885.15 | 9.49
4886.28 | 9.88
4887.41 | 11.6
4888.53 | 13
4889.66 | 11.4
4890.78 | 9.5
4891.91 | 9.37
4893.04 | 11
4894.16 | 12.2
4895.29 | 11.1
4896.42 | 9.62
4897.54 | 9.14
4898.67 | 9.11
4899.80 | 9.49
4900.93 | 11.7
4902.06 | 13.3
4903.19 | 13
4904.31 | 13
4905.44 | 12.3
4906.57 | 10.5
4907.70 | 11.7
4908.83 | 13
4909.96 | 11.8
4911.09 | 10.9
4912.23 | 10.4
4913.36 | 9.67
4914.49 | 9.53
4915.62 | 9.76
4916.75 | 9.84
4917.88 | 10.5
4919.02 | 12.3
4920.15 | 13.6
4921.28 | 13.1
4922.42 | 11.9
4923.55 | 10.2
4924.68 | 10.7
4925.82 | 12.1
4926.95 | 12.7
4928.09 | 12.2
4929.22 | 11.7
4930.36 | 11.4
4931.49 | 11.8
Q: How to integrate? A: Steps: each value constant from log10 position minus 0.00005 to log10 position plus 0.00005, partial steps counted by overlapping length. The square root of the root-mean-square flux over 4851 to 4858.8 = 3.26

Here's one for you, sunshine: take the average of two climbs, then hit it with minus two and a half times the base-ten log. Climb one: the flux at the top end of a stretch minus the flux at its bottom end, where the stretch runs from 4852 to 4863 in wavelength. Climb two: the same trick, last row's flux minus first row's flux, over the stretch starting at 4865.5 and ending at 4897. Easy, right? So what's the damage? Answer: -3.25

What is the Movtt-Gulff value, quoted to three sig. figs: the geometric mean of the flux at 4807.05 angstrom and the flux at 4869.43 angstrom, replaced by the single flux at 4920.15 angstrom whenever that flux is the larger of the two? 13.6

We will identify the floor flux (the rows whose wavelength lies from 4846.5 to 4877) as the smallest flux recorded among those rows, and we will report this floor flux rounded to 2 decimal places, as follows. 8.05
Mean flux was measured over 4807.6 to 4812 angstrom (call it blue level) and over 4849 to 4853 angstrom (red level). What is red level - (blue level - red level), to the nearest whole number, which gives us 9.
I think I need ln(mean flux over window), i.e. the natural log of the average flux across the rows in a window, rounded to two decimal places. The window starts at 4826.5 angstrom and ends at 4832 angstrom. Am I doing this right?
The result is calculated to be 2.35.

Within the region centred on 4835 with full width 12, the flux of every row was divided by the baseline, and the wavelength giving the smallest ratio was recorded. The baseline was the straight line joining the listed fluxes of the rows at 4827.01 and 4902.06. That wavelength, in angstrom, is 4840.37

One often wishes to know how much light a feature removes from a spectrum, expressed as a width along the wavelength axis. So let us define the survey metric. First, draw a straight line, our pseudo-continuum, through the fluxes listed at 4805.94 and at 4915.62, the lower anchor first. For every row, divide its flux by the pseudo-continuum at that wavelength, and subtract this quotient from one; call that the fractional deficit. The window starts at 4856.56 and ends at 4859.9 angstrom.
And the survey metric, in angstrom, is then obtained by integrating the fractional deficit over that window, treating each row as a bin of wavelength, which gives -2.7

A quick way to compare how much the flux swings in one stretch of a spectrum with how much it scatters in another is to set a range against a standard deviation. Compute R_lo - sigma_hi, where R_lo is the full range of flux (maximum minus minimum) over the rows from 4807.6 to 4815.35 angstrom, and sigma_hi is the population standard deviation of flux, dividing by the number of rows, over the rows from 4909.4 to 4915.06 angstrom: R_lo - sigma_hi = 1.7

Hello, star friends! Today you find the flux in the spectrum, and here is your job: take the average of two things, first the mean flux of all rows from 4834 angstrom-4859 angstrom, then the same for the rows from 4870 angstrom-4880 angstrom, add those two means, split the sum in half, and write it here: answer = 9.9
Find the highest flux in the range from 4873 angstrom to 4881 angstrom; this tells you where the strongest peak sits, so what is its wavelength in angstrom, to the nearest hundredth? 4875.04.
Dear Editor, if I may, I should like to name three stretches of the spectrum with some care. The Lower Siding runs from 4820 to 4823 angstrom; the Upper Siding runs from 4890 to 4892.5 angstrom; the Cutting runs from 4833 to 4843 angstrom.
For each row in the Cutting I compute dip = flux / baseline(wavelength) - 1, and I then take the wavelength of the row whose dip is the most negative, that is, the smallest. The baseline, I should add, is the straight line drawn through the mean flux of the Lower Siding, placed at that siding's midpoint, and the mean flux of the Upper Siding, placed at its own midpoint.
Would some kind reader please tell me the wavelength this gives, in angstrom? 4840.37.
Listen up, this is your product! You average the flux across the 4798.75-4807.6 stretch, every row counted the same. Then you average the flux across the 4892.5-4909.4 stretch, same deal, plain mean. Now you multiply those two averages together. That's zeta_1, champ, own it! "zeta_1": 129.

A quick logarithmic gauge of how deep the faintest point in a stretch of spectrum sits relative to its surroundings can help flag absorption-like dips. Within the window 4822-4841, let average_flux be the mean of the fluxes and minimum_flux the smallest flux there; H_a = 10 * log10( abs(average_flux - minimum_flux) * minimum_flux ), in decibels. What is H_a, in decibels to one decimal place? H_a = 12.3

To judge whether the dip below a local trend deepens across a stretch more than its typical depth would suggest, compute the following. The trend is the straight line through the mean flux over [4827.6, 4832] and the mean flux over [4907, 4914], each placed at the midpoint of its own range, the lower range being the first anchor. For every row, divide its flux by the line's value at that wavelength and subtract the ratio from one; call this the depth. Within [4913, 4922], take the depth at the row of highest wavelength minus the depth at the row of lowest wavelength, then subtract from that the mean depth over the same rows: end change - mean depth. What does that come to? -0.32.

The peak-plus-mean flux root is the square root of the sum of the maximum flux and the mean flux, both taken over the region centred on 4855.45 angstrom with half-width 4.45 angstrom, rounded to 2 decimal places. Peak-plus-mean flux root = 6.17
